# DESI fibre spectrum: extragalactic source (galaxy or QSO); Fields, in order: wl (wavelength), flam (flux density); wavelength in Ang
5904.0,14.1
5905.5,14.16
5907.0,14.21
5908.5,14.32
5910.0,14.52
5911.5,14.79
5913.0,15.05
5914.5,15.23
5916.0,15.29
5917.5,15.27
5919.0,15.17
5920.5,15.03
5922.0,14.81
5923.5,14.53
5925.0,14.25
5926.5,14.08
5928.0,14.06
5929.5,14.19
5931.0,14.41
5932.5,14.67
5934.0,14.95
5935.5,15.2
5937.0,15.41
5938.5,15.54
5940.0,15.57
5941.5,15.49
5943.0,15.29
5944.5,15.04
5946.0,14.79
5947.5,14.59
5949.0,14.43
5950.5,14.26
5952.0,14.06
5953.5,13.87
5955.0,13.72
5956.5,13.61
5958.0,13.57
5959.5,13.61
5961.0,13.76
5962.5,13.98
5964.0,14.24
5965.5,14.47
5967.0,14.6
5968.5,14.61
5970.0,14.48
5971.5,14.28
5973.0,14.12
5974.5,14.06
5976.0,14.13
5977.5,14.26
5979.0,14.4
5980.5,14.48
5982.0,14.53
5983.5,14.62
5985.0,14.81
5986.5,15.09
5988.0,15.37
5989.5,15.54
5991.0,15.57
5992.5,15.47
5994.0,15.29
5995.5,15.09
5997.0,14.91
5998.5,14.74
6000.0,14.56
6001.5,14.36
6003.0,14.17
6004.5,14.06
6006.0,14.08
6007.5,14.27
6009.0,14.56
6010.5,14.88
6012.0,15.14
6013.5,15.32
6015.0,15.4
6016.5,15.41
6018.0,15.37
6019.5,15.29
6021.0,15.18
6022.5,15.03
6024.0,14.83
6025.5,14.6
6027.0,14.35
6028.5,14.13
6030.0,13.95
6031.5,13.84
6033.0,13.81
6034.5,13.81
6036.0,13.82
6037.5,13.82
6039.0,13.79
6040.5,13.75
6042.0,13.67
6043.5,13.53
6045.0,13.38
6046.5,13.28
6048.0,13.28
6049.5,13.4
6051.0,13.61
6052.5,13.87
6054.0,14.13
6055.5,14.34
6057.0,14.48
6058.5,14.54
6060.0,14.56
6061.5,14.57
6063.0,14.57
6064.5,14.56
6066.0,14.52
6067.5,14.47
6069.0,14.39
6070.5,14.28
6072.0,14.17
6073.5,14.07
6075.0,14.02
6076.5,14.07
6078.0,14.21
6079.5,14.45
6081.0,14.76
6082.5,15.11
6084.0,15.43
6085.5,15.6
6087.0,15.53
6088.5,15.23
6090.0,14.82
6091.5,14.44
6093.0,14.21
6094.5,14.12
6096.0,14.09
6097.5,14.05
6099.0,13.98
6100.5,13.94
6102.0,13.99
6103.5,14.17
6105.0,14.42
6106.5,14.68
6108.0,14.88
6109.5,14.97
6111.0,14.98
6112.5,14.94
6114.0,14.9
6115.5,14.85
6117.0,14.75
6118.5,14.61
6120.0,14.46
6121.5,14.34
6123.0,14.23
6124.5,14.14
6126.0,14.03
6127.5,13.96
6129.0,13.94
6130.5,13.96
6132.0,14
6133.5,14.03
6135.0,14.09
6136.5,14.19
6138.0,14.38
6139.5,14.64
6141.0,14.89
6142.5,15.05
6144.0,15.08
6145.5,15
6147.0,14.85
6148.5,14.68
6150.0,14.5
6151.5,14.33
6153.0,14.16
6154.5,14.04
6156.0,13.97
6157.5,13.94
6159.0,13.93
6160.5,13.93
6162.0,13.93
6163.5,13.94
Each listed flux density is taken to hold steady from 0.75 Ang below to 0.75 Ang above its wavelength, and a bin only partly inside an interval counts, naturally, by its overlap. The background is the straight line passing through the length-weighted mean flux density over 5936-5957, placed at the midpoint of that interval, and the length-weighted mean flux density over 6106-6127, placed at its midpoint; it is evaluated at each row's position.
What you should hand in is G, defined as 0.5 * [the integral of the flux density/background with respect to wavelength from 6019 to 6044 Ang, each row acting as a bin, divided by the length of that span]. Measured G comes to 0.484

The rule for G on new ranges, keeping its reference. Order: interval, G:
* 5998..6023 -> 0.505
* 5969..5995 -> 0.502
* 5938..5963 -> 0.490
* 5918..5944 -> 0.505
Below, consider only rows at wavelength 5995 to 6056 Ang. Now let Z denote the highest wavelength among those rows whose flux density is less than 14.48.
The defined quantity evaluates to 6055.5 Ang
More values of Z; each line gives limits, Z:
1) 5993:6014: 6007.5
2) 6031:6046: 6045.0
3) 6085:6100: 6099.0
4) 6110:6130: 6129.0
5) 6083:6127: 6126.0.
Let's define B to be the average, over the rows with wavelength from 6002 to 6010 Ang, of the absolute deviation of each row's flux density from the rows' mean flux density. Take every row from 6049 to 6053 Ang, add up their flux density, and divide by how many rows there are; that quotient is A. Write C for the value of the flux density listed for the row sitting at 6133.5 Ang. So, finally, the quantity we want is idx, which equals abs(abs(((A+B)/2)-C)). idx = 7.1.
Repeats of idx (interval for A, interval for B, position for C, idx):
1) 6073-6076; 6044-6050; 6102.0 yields 6.9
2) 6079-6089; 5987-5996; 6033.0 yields 6.2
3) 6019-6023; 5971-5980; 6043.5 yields 5.9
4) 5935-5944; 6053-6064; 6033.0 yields 6.0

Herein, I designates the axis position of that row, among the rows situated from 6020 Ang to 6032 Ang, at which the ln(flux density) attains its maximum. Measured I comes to 6021.0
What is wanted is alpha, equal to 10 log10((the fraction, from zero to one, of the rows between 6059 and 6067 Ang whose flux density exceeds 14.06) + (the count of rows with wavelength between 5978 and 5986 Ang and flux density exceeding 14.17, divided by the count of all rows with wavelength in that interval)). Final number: 3.01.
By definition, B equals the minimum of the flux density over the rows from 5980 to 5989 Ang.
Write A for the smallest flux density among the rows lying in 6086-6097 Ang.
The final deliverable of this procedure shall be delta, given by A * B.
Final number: 204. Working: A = 14.09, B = 14.48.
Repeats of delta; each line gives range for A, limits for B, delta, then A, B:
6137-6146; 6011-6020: 218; 14.38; 15.14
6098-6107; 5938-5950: 201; 13.94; 14.43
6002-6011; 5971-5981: 198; 14.06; 14.06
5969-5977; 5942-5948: 205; 14.06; 14.59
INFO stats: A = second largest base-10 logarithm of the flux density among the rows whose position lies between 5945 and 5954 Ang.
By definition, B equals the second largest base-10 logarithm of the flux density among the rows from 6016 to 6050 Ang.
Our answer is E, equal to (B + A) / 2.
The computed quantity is 1.18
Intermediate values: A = 1.16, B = 1.19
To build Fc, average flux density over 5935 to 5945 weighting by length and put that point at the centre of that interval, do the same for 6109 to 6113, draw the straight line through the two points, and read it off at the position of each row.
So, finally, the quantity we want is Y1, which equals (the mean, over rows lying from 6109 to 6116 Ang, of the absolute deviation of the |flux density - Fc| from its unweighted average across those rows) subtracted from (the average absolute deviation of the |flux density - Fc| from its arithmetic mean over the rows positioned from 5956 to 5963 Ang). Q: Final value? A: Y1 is 0.10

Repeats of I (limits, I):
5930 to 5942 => 5940.0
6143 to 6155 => 6144.0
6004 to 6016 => 6015.0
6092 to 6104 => 6093.0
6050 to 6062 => 6061.5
